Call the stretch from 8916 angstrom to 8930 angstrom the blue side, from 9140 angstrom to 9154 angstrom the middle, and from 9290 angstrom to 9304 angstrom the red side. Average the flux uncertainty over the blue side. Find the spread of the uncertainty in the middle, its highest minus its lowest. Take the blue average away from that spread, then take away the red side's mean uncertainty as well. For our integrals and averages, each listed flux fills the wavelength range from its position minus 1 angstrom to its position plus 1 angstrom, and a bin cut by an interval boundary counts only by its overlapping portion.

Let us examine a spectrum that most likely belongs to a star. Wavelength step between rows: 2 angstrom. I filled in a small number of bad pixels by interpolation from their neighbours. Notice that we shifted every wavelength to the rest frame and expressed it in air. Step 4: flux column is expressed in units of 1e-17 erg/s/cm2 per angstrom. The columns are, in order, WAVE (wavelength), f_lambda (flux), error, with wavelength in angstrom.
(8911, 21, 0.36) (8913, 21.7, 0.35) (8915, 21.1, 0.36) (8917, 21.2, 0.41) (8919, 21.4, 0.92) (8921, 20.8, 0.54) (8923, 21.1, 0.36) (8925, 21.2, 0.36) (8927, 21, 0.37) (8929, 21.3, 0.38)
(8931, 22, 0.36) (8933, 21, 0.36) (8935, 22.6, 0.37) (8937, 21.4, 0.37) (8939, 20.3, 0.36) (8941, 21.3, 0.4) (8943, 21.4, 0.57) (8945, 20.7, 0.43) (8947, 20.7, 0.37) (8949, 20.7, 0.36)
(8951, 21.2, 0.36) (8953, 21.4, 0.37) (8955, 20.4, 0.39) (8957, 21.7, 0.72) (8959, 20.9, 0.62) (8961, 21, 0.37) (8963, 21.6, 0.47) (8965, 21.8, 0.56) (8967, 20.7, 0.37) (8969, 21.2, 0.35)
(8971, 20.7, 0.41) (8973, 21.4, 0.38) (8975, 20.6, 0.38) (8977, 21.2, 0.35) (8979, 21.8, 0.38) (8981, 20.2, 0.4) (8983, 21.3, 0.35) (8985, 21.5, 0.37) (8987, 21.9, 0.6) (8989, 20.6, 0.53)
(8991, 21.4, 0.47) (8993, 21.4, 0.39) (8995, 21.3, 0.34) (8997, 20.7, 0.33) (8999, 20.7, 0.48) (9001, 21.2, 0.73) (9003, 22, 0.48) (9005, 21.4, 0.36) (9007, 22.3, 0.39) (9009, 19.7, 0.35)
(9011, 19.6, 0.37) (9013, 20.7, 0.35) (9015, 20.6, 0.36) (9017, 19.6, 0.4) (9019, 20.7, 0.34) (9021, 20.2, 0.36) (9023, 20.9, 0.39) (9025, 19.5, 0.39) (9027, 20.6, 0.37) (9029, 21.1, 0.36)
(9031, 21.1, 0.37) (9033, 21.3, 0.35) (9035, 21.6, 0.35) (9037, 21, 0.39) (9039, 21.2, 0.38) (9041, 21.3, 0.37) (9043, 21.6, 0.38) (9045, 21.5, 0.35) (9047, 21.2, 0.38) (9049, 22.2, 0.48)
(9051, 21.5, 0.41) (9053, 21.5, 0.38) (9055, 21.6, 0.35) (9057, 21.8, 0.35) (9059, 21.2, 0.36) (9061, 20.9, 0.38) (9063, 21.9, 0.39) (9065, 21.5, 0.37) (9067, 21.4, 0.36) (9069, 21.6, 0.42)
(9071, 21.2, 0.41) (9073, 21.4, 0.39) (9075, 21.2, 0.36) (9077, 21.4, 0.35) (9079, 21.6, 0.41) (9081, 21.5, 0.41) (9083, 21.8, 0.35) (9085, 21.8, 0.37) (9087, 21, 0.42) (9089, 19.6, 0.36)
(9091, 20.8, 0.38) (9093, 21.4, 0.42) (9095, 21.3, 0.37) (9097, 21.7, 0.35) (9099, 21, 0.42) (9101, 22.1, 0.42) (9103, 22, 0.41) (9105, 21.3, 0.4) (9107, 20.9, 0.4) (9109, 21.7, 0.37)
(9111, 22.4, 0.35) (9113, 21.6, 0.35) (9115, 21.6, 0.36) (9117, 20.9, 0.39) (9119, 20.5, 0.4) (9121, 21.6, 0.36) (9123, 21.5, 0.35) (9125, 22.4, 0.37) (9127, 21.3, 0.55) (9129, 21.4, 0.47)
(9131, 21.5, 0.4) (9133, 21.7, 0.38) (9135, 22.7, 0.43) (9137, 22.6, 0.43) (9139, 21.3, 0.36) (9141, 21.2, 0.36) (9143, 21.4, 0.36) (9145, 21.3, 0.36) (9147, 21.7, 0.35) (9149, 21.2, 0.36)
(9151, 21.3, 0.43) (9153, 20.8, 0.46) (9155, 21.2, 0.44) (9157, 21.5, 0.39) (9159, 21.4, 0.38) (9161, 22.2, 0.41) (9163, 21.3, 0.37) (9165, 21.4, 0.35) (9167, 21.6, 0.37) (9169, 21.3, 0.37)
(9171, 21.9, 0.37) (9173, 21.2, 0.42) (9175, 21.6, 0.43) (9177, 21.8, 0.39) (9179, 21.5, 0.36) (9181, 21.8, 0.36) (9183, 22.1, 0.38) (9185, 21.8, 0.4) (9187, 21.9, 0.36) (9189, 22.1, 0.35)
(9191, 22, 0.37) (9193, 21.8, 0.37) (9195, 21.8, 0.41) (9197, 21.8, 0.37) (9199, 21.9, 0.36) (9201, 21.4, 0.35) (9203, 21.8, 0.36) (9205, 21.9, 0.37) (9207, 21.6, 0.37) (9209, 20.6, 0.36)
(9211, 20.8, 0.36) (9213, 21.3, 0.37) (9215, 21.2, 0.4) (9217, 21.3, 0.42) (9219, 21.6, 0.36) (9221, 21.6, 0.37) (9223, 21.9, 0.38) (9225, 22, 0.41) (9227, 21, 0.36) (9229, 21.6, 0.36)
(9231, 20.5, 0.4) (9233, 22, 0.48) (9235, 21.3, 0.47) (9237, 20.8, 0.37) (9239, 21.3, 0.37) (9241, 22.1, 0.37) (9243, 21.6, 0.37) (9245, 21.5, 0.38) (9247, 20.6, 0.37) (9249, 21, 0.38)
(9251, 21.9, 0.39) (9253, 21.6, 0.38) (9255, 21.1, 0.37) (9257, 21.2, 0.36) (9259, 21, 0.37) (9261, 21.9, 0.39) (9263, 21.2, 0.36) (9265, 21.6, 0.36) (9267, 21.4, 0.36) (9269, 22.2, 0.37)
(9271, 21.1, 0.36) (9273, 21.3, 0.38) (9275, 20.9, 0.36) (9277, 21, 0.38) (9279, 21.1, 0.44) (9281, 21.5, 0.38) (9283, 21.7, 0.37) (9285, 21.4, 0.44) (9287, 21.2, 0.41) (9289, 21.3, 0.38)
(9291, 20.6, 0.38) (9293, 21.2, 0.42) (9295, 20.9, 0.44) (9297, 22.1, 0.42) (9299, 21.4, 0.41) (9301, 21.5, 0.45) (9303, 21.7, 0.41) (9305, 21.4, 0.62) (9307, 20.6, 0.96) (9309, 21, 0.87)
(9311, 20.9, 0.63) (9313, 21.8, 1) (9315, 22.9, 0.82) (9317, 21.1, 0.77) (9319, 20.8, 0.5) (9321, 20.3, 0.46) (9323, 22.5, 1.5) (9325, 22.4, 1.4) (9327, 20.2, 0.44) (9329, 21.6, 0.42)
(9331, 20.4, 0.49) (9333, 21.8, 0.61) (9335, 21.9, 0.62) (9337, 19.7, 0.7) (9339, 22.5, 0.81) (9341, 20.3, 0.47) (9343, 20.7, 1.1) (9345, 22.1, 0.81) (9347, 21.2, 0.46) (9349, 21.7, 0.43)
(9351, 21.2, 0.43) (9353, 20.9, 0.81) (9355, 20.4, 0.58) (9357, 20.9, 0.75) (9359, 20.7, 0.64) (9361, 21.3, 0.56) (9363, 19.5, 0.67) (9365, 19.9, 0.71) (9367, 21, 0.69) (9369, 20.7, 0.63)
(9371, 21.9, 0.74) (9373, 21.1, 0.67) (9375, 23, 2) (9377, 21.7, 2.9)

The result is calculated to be -0.79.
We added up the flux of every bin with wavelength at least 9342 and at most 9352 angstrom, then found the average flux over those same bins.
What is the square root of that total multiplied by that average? 47.8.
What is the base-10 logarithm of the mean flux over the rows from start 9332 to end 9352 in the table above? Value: 1.33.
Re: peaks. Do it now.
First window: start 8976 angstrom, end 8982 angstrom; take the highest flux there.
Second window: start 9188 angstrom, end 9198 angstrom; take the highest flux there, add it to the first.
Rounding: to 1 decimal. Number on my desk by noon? 43.9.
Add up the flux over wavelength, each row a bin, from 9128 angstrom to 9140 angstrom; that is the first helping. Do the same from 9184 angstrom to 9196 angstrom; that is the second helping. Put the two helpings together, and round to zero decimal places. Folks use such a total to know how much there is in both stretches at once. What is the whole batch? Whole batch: 525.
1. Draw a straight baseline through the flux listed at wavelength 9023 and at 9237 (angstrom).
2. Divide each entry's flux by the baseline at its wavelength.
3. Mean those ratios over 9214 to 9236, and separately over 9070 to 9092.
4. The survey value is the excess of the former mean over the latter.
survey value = 0.015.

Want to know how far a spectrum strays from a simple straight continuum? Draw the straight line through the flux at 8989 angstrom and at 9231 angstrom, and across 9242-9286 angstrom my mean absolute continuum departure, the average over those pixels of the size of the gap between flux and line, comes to 0.87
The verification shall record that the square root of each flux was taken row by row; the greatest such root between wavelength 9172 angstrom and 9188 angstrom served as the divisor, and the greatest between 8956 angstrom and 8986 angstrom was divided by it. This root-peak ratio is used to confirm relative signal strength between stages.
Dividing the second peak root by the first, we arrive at 0.993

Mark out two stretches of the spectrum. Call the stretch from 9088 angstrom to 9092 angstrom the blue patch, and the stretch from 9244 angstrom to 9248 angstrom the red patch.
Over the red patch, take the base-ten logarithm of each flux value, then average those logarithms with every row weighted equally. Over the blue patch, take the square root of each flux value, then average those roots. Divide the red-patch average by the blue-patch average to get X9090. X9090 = 0.294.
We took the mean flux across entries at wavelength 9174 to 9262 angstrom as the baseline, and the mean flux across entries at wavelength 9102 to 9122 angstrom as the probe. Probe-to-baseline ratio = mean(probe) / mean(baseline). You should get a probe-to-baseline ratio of 1.00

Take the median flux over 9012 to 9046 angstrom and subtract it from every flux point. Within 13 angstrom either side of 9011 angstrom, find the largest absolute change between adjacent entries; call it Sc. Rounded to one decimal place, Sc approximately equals 2.6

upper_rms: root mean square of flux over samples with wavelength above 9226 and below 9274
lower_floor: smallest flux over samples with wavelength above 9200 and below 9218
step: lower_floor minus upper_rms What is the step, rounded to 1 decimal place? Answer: -0.8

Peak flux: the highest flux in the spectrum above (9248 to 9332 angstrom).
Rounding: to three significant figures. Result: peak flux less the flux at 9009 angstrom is 3.20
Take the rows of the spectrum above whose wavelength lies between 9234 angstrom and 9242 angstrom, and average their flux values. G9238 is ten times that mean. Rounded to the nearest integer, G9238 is 214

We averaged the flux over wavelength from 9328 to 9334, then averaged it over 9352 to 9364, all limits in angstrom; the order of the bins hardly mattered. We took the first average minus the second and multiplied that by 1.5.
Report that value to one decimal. 1.0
